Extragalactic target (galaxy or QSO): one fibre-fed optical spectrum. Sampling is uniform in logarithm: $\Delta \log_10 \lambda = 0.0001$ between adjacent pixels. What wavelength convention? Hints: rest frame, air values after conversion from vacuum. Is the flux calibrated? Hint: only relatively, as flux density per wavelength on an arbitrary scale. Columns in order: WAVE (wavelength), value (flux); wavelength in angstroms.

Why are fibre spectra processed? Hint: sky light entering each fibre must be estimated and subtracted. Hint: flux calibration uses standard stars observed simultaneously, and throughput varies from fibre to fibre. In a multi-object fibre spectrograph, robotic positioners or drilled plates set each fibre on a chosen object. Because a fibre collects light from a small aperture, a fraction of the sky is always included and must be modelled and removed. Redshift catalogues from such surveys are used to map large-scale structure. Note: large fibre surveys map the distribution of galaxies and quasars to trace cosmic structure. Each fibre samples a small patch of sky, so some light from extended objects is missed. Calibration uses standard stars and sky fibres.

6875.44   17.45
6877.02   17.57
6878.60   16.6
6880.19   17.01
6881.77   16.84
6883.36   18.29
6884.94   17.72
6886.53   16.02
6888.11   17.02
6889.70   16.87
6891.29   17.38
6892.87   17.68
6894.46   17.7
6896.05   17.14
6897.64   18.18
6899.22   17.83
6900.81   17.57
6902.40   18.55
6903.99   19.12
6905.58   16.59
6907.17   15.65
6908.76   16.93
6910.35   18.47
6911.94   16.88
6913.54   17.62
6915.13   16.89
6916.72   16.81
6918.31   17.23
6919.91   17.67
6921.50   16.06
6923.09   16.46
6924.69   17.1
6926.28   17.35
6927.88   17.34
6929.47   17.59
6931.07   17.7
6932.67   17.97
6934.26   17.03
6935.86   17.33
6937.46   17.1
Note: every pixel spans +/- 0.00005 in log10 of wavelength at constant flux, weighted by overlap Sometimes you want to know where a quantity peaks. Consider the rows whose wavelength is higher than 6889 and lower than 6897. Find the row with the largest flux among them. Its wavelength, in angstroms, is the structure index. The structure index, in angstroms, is 6894.46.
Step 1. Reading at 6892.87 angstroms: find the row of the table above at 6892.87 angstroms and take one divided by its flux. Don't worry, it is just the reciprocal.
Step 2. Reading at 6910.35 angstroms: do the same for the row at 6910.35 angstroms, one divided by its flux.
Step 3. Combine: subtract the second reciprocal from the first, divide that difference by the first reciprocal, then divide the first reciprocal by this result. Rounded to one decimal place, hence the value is 1.3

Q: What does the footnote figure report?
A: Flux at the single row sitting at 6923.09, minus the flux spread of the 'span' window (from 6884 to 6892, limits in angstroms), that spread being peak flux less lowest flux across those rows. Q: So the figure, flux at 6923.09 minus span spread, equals 14.8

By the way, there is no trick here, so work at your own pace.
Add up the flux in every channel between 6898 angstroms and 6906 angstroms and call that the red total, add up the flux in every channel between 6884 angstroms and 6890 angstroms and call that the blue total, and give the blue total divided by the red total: 0.8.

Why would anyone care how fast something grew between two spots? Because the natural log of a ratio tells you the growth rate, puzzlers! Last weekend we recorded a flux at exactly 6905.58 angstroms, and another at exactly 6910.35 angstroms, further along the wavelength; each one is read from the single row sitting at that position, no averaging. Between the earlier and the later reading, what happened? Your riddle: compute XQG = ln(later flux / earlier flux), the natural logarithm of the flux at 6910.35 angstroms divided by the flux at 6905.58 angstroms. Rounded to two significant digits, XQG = 0.11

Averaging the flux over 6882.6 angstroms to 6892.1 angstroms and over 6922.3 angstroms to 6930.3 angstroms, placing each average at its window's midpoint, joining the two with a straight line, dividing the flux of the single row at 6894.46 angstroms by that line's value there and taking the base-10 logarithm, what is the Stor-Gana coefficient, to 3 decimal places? 0.012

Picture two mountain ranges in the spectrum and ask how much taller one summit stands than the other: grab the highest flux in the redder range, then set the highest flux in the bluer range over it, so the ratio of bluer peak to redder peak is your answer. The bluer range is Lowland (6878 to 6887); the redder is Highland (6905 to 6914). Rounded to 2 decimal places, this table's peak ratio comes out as 0.99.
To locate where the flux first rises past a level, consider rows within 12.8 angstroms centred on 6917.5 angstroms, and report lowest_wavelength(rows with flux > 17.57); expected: 6913.54 angstroms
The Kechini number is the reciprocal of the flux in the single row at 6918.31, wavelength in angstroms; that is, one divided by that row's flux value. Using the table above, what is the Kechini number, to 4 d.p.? 0.0580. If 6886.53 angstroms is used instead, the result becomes 0.0624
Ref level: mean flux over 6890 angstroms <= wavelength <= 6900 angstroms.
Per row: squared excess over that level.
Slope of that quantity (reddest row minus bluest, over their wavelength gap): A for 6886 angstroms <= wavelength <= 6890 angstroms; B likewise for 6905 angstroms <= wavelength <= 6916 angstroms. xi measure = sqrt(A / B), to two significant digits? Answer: 3.4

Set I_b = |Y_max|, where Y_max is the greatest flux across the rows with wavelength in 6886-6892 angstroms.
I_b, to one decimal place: 17.4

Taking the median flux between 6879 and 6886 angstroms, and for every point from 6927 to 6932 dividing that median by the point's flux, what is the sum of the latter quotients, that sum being 3.0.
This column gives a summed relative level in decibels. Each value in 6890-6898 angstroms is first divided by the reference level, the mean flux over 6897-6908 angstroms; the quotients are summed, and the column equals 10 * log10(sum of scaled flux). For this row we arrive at 6.98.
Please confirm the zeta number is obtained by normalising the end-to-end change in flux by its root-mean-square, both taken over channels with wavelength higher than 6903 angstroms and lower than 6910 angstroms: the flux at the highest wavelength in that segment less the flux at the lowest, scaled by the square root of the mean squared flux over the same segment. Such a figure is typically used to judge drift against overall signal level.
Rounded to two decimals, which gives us -0.13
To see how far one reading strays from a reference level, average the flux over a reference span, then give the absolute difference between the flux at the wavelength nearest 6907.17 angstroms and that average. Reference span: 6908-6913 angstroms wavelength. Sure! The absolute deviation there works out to 1.8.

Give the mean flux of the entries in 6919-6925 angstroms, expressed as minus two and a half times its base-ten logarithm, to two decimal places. -3.06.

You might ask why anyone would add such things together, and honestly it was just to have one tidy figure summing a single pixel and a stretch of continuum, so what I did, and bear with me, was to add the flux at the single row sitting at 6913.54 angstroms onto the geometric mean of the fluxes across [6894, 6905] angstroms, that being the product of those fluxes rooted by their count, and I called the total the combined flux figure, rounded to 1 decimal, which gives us 35.6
